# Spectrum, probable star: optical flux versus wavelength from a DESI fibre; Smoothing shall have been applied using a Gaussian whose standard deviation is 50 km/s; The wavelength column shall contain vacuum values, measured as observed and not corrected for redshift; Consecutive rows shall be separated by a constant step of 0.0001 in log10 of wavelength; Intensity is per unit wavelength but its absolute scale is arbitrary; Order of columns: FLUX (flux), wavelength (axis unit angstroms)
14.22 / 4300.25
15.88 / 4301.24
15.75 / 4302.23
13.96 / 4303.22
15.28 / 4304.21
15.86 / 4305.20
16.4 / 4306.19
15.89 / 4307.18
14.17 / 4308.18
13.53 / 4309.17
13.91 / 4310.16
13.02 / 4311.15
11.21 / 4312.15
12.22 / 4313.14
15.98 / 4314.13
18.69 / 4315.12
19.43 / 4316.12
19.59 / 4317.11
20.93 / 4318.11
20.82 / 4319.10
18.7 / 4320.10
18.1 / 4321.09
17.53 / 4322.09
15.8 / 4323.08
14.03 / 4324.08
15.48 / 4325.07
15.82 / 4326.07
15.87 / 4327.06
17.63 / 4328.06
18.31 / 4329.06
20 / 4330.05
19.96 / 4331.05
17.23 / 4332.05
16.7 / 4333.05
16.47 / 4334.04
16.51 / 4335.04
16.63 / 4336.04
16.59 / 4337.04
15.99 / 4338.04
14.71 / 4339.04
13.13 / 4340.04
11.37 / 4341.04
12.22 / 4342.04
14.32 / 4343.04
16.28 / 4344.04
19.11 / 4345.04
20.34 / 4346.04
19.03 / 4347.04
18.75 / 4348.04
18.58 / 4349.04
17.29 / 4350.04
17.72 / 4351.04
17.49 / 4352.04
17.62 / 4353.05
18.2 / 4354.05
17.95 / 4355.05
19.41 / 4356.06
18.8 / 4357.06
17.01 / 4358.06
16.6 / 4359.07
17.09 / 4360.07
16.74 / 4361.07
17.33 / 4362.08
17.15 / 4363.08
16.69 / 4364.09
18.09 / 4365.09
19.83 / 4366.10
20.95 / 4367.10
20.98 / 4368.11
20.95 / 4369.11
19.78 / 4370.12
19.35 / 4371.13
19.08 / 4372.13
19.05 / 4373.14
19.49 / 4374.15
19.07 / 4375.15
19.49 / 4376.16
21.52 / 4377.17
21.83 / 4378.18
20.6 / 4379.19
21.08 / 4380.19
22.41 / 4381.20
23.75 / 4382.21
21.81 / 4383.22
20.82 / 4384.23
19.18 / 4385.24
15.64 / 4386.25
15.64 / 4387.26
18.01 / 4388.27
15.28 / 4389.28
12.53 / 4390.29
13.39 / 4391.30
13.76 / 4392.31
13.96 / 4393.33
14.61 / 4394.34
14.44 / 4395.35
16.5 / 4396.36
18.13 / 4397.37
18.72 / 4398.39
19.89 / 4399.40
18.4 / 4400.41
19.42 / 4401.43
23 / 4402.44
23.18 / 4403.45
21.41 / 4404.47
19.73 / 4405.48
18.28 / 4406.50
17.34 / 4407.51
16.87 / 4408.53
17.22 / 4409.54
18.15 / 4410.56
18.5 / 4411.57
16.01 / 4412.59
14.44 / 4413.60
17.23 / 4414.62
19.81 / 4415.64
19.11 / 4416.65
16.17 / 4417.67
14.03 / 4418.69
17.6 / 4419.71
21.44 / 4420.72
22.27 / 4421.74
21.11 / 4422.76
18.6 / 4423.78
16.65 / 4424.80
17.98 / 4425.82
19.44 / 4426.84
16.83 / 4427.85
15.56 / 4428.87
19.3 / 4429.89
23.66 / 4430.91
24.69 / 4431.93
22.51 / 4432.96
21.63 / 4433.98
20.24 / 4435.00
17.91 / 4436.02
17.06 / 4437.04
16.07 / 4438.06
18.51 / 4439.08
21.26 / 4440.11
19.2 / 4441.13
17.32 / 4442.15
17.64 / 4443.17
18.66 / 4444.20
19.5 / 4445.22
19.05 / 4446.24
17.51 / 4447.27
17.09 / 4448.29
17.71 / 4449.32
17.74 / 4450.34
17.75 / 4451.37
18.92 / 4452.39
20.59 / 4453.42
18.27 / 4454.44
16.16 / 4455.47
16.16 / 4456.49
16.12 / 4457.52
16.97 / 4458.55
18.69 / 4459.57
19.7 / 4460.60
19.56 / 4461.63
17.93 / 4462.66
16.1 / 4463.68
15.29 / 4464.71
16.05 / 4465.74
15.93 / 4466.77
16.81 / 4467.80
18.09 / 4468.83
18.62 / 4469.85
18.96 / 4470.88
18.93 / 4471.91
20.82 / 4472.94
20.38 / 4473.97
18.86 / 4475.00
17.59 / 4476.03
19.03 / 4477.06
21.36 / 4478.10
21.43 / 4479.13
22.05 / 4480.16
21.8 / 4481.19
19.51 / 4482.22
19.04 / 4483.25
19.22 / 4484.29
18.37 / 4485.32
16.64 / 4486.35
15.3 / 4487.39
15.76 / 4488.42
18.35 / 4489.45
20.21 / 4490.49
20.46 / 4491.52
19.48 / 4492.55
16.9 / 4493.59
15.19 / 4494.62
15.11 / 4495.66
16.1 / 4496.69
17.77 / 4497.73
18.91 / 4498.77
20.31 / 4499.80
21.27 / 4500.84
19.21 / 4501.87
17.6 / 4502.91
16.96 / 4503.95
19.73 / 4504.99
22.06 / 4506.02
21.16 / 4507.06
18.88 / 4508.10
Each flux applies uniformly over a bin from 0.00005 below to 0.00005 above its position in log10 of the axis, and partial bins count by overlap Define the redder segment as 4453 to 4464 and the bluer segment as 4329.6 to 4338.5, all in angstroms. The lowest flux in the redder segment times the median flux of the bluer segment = 268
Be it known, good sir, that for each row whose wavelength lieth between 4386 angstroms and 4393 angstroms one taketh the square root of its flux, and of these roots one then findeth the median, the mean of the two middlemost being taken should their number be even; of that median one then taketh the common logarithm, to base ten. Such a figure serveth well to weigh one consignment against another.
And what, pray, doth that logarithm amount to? 0.592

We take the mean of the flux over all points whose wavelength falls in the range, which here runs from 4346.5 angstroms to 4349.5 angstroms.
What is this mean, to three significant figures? 18.8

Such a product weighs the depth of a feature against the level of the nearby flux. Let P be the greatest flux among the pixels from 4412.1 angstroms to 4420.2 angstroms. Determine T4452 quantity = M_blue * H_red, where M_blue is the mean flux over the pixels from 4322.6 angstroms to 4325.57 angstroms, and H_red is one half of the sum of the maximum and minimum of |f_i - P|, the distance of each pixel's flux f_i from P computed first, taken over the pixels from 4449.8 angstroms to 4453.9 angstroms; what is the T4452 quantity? 22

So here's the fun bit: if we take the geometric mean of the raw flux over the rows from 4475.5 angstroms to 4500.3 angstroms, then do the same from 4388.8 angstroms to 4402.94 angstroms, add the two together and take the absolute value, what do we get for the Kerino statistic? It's 34.8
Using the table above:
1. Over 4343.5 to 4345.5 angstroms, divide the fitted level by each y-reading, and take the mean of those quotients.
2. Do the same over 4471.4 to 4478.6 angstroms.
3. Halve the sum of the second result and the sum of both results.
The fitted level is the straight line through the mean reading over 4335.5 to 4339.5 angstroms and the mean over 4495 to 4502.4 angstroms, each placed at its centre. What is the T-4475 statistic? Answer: 1.38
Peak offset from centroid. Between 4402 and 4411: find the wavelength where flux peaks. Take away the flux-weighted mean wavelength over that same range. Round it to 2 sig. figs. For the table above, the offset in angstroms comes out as -2.8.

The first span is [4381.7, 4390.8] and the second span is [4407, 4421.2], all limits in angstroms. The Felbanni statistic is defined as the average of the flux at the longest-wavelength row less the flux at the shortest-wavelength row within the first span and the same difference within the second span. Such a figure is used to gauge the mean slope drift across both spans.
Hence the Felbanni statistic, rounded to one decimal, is -3.6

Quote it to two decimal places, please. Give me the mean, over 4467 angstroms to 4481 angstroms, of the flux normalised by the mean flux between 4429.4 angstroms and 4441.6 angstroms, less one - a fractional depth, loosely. -0.04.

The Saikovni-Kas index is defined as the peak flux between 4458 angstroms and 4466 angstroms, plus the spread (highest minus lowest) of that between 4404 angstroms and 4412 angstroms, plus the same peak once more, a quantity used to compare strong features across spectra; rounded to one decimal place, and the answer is 43.9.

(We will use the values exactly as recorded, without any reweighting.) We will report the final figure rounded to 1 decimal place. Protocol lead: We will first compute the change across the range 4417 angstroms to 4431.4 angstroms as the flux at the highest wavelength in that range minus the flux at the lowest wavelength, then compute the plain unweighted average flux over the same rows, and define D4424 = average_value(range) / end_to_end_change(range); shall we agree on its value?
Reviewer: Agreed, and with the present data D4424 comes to 2.5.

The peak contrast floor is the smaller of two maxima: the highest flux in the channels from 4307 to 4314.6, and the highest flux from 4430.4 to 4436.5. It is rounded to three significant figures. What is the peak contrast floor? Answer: 16.0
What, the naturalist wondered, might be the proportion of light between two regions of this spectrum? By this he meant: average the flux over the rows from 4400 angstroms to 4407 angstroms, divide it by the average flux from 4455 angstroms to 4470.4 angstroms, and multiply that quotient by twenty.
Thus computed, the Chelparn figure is 23.8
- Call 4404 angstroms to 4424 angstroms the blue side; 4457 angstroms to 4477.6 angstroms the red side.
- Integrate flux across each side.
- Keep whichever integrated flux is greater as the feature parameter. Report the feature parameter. 371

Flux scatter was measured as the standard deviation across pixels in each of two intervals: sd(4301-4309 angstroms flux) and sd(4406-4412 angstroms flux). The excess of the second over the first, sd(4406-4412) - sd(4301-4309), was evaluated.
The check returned -0.21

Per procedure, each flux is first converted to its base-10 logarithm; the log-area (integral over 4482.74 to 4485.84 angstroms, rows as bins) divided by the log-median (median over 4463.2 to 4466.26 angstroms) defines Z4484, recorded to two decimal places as 3.28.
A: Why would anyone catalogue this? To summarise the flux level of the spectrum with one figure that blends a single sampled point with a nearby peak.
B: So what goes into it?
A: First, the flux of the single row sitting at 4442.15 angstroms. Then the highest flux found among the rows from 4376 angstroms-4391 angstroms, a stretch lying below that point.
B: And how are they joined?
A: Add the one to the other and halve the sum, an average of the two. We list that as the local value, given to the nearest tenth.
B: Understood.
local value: 20.5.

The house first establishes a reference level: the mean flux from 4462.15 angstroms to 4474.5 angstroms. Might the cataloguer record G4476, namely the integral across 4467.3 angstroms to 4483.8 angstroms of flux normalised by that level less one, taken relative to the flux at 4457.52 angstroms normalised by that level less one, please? -17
